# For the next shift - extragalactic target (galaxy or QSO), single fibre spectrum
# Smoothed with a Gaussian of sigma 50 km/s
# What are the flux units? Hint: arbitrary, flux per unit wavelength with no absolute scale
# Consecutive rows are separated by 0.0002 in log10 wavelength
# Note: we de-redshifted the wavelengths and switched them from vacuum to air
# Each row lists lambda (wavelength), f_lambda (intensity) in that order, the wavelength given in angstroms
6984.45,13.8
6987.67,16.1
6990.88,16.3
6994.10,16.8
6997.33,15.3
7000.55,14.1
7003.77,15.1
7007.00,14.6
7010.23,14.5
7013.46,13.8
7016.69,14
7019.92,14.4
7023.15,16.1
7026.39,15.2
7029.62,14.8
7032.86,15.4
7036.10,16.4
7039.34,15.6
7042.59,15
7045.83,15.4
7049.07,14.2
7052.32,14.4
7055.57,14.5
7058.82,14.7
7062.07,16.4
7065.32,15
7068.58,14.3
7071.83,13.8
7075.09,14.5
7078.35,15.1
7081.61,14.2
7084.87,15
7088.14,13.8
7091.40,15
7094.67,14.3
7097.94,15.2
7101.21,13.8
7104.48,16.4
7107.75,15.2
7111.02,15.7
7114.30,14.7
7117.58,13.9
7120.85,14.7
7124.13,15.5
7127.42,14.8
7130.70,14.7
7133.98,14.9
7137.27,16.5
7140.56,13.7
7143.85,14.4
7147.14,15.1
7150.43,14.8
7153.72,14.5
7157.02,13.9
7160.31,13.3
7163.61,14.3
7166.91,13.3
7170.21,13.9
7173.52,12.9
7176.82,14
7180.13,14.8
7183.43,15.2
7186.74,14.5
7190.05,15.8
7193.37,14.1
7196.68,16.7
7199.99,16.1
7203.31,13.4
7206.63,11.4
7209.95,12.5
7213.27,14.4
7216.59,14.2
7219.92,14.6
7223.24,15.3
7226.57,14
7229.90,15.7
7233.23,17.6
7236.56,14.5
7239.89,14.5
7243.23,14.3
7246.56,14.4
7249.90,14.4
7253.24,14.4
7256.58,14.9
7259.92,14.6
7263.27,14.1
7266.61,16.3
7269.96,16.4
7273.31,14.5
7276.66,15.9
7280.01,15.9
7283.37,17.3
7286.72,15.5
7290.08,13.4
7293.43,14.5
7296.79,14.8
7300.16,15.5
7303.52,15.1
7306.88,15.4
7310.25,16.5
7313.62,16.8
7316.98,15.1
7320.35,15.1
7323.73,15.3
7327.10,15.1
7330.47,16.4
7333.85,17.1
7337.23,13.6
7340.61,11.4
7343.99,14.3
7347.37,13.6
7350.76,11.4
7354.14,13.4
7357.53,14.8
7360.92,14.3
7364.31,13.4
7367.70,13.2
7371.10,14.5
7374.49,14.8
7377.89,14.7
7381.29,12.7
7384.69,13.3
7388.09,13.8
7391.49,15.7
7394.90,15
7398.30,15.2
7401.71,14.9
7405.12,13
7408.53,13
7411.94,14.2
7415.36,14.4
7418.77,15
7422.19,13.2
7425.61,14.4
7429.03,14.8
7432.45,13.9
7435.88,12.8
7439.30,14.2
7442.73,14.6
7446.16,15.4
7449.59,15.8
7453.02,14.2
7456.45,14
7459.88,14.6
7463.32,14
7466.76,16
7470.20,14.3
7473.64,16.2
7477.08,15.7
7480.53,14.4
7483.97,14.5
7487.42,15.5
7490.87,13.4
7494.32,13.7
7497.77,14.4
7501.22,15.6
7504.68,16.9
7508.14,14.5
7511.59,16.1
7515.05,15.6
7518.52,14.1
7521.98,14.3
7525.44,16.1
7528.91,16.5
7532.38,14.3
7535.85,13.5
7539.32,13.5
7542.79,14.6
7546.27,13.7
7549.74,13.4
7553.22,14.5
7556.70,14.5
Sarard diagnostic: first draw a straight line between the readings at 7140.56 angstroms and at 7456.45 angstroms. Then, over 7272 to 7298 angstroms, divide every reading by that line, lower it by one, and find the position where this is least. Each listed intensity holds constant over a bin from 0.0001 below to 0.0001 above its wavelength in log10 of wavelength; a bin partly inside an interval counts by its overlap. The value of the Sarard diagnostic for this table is 7290.08 angstroms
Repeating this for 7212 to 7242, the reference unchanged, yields 7226.57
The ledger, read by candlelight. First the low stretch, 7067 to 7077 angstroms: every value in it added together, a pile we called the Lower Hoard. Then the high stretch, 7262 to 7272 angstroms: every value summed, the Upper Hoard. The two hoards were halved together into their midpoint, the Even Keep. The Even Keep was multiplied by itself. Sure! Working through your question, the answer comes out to 1998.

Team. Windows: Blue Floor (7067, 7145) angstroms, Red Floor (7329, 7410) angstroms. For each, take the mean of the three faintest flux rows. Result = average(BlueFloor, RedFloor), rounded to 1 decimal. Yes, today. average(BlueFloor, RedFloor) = 12.8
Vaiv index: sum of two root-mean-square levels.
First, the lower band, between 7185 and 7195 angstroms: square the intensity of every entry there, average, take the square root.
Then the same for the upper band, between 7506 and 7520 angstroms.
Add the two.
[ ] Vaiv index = 29.9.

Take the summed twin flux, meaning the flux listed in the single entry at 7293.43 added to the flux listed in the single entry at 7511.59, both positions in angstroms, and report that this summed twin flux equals 30.6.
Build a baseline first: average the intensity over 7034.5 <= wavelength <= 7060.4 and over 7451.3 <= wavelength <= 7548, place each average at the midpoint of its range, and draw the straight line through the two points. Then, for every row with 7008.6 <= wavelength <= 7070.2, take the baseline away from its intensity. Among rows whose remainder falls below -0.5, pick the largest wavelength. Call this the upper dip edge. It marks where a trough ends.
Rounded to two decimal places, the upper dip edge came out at 7068.58 angstroms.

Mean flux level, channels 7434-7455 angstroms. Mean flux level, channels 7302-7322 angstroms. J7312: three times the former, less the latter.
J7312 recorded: 27.8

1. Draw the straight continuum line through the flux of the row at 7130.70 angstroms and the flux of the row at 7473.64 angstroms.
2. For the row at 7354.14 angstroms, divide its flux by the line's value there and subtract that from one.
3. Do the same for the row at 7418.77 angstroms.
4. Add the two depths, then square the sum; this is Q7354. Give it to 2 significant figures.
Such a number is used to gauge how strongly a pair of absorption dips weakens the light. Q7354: 0.042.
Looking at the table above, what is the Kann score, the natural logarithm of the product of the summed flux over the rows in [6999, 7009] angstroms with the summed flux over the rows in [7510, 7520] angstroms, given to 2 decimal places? 7.60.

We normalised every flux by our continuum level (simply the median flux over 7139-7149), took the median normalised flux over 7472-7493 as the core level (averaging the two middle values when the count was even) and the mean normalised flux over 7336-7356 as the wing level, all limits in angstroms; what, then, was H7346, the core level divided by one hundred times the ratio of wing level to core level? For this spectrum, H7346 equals 0.0121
